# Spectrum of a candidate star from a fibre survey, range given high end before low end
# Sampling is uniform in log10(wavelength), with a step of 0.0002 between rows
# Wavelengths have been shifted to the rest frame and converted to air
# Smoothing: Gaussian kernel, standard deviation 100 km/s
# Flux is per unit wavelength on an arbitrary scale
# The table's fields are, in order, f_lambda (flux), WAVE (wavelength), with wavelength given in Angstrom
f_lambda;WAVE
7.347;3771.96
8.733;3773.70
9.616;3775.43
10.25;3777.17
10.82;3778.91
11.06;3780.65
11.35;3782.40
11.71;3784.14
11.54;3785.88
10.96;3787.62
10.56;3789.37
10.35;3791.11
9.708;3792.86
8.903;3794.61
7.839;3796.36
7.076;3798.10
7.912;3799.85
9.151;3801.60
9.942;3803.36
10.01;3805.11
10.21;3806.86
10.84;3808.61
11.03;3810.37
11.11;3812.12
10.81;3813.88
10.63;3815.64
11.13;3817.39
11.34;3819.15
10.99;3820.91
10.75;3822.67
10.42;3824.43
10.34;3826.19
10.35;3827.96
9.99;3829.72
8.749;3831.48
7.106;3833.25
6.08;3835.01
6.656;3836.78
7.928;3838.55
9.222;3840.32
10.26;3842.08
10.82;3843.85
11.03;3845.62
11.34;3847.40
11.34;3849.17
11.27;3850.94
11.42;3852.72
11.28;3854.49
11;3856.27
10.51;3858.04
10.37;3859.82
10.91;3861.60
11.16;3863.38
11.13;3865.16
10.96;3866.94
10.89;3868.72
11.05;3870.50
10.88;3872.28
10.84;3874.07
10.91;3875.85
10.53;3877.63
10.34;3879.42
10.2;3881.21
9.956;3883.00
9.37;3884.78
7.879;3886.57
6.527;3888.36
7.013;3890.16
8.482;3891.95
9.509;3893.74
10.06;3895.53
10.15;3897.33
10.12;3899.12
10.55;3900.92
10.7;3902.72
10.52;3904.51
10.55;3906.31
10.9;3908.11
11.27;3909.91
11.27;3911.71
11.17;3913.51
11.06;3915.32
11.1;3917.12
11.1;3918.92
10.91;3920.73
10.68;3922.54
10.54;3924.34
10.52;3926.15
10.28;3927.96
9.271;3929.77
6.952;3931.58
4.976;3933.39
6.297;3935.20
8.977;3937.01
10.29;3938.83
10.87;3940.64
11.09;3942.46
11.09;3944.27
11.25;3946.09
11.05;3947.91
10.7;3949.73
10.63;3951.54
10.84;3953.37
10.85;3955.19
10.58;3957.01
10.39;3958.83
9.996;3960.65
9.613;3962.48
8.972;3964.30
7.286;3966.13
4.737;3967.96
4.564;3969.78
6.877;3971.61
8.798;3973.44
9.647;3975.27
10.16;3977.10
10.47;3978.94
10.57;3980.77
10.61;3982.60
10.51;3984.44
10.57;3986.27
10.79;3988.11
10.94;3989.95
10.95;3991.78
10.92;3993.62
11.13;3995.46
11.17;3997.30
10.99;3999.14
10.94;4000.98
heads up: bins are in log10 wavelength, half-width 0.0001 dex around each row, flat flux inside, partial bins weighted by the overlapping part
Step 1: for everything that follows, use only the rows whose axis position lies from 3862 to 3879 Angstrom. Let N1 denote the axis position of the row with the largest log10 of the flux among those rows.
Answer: 3863.38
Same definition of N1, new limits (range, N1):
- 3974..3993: 3991.78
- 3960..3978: 3977.10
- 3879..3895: 3879.42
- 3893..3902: 3900.92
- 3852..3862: 3852.72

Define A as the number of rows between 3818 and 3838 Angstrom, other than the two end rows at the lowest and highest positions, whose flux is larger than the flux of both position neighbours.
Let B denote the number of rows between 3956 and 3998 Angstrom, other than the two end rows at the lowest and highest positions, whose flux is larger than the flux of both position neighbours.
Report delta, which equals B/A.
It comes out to 2.0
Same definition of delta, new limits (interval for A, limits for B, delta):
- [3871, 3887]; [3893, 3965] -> 4.0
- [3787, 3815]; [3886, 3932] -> 2.0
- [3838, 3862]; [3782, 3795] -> 1.0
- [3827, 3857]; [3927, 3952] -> 1.0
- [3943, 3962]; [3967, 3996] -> 1.0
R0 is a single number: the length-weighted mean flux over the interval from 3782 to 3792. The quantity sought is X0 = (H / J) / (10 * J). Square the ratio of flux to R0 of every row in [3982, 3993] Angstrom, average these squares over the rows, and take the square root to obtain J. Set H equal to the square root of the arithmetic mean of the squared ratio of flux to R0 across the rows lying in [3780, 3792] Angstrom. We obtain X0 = 0.107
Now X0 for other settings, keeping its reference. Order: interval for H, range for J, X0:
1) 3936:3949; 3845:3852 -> 0.094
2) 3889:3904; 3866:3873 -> 0.089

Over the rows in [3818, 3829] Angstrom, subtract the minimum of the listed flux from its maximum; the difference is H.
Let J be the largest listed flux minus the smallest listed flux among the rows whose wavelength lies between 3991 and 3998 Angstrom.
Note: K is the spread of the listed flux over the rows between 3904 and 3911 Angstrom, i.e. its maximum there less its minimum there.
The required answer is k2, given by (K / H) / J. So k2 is 3.0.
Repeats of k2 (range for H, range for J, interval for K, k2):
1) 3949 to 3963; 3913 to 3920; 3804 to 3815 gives 8.1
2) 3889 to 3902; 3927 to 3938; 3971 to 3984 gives 0.2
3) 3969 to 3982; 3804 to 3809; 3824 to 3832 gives 0.3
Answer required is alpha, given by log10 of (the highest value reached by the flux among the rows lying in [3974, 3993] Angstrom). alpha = 1.04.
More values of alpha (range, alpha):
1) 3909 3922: 1.05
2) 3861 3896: 1.05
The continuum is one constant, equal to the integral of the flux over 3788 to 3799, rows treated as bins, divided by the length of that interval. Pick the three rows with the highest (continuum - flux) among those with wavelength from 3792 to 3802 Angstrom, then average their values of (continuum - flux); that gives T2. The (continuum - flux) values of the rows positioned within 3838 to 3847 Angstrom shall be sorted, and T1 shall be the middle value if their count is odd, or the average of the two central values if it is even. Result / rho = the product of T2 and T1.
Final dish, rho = -1.7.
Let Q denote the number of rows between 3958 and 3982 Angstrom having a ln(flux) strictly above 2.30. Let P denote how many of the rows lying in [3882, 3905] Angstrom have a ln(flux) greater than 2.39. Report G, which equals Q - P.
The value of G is 5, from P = 0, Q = 5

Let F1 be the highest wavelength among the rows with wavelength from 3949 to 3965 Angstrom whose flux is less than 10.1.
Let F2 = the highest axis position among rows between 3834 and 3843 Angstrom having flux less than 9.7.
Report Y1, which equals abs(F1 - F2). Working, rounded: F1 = 3964.30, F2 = 3840.32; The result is 124.0 Angstrom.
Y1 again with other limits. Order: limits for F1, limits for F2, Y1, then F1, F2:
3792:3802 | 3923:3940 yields 135.4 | 3801.60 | 3937.01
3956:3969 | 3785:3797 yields 171.6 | 3967.96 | 3796.36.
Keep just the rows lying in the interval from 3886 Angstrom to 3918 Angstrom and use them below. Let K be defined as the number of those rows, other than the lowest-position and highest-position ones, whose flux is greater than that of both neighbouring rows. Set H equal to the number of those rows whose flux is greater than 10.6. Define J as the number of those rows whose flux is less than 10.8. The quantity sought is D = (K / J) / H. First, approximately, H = 7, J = 12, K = 2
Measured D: 0.024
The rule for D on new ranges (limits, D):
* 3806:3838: 0.030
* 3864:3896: 0.026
